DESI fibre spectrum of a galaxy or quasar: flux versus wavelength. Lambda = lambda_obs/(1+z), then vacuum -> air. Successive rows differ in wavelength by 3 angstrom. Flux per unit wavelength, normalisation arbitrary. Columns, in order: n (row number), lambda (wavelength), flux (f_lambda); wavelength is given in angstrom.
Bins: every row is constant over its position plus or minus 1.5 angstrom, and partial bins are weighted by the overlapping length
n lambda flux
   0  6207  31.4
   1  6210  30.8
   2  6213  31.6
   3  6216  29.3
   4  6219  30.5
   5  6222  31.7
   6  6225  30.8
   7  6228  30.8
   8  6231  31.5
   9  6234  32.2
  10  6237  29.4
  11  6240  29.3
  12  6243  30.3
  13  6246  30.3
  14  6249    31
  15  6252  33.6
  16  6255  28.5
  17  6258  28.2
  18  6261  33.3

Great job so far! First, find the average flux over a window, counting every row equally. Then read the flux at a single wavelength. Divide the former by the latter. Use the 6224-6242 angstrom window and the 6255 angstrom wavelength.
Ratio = 1.08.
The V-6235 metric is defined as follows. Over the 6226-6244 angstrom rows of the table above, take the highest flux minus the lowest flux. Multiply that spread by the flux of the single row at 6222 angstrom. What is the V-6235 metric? 92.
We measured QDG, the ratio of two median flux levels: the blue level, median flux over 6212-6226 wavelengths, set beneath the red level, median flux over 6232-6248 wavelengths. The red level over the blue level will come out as 0.98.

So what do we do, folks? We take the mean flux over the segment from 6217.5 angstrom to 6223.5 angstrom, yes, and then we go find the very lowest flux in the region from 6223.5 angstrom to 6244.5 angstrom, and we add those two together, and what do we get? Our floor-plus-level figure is 60.4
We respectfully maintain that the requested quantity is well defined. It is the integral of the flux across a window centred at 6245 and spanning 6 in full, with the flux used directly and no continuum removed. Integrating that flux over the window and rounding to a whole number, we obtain 182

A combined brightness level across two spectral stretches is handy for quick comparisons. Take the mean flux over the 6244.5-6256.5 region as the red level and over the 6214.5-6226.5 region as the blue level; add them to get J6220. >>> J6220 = 61.4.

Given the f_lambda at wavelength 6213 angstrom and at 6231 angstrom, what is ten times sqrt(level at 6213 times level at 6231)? 315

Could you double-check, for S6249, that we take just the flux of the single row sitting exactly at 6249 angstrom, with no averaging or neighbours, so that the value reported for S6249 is 31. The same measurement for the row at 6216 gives 29.3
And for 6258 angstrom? 28.2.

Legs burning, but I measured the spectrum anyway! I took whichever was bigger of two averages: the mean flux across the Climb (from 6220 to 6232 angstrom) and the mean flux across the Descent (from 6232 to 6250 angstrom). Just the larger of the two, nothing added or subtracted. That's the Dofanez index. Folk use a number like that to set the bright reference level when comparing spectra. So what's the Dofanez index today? 31.2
